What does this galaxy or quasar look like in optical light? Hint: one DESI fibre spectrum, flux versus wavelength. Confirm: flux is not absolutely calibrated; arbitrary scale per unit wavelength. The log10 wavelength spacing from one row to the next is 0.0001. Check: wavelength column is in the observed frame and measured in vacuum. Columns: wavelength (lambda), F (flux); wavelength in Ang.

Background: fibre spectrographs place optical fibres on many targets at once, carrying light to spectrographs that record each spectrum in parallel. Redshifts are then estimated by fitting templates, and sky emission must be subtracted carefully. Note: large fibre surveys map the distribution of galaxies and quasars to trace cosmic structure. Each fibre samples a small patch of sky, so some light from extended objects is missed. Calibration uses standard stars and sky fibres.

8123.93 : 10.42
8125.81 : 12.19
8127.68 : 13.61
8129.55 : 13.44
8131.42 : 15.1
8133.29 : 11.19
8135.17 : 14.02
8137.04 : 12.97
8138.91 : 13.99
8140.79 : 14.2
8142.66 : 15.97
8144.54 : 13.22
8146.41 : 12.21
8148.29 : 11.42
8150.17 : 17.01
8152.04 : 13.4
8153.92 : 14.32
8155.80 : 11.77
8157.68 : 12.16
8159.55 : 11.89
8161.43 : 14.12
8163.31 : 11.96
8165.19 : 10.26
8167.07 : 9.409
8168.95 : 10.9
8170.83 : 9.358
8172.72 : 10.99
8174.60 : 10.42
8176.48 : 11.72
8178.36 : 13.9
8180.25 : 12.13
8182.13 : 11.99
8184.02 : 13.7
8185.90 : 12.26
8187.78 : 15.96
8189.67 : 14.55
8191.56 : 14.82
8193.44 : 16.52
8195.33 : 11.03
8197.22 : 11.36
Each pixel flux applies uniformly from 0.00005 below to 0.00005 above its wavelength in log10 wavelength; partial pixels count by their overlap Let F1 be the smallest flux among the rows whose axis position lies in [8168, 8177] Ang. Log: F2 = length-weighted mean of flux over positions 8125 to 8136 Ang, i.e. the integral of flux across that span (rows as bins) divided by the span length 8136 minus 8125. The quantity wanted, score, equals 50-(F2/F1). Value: 48.6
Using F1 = 9.358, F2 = 13.3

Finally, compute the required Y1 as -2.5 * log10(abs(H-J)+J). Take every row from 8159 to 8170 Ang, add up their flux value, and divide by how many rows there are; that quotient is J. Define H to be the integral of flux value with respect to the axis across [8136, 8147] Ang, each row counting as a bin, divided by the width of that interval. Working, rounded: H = 13.8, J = 11.4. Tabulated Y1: -2.851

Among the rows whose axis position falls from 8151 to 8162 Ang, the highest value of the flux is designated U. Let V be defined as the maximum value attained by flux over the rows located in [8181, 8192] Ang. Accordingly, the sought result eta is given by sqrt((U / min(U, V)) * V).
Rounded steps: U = 14.32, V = 15.96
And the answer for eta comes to 3.99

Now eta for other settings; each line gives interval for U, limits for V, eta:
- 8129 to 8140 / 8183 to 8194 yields 4.06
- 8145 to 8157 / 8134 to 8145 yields 4.12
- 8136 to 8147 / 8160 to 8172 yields 4.00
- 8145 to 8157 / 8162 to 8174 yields 4.12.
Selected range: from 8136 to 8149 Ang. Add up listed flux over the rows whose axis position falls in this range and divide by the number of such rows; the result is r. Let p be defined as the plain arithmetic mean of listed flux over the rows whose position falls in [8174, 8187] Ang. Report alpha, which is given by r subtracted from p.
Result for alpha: -1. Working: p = 12.3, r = 13.4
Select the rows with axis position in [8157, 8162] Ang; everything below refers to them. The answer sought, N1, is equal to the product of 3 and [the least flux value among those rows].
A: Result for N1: 35.7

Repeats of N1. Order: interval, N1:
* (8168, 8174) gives 28.1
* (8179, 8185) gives 36.0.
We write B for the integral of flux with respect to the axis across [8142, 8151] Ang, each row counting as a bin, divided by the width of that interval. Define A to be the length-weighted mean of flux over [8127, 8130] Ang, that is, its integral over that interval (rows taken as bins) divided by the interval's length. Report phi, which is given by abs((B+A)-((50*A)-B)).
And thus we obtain 636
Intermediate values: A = 13.5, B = 14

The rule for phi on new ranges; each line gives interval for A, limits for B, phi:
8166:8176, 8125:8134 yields 478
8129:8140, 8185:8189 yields 631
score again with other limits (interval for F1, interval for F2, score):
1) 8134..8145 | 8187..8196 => 48.9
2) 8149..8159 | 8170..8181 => 49.0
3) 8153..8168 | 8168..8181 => 48.8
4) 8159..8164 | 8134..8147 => 48.8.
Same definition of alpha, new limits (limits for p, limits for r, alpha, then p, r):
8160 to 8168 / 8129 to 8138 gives -2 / 11.4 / 13.3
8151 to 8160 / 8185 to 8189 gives -1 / 12.7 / 14.1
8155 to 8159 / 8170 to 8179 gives 1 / 12.0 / 11.3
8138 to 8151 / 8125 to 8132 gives 0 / 14.0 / 13.6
